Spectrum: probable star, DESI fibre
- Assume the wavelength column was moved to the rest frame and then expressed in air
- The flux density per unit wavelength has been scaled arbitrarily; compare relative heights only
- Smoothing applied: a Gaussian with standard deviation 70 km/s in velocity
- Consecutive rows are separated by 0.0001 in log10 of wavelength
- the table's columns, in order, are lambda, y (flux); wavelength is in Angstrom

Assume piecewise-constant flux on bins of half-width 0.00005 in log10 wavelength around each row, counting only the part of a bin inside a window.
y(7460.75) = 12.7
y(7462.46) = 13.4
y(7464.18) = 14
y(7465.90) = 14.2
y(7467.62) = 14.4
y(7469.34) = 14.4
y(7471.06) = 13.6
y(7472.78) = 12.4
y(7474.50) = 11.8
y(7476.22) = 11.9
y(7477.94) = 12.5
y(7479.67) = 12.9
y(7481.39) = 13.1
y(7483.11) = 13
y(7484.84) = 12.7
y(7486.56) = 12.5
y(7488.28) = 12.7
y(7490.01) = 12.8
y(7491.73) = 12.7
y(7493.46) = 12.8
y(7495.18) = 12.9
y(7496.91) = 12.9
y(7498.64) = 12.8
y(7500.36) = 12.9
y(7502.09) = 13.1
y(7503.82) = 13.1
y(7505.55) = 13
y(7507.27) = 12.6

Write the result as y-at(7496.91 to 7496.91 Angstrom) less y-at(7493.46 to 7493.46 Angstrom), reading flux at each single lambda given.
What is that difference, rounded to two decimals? 0.10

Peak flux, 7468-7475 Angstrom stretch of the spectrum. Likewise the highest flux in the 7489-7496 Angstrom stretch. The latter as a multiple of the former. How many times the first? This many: 0.90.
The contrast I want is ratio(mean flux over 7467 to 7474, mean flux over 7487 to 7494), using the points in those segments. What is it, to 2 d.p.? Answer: 1.07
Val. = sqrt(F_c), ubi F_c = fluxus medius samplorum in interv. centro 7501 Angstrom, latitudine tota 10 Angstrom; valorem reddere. 3.60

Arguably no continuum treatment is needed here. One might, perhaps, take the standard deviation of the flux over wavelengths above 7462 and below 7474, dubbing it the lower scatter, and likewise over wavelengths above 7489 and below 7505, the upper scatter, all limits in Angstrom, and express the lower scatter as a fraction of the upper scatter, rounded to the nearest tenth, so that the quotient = 5.2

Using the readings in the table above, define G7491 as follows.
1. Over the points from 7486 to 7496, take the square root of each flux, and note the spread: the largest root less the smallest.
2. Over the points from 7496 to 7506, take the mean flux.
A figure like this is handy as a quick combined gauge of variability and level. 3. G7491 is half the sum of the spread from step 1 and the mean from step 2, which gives 6.51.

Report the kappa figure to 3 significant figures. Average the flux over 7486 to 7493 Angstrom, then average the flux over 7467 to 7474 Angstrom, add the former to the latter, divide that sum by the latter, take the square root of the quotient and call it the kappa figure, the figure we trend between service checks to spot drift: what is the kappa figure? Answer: 1.39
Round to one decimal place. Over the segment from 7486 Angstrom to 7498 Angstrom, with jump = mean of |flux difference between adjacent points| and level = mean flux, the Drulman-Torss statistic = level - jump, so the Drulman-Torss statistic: 12.7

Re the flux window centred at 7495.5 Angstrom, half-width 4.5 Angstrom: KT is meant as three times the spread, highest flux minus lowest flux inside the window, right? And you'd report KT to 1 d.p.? 0.6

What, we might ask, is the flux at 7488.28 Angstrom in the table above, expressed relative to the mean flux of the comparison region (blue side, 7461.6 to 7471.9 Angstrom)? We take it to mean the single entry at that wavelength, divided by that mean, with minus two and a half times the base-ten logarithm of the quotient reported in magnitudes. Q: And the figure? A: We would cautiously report 0.11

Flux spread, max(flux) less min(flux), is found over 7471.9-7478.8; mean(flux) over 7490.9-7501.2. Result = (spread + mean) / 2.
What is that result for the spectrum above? 6.77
